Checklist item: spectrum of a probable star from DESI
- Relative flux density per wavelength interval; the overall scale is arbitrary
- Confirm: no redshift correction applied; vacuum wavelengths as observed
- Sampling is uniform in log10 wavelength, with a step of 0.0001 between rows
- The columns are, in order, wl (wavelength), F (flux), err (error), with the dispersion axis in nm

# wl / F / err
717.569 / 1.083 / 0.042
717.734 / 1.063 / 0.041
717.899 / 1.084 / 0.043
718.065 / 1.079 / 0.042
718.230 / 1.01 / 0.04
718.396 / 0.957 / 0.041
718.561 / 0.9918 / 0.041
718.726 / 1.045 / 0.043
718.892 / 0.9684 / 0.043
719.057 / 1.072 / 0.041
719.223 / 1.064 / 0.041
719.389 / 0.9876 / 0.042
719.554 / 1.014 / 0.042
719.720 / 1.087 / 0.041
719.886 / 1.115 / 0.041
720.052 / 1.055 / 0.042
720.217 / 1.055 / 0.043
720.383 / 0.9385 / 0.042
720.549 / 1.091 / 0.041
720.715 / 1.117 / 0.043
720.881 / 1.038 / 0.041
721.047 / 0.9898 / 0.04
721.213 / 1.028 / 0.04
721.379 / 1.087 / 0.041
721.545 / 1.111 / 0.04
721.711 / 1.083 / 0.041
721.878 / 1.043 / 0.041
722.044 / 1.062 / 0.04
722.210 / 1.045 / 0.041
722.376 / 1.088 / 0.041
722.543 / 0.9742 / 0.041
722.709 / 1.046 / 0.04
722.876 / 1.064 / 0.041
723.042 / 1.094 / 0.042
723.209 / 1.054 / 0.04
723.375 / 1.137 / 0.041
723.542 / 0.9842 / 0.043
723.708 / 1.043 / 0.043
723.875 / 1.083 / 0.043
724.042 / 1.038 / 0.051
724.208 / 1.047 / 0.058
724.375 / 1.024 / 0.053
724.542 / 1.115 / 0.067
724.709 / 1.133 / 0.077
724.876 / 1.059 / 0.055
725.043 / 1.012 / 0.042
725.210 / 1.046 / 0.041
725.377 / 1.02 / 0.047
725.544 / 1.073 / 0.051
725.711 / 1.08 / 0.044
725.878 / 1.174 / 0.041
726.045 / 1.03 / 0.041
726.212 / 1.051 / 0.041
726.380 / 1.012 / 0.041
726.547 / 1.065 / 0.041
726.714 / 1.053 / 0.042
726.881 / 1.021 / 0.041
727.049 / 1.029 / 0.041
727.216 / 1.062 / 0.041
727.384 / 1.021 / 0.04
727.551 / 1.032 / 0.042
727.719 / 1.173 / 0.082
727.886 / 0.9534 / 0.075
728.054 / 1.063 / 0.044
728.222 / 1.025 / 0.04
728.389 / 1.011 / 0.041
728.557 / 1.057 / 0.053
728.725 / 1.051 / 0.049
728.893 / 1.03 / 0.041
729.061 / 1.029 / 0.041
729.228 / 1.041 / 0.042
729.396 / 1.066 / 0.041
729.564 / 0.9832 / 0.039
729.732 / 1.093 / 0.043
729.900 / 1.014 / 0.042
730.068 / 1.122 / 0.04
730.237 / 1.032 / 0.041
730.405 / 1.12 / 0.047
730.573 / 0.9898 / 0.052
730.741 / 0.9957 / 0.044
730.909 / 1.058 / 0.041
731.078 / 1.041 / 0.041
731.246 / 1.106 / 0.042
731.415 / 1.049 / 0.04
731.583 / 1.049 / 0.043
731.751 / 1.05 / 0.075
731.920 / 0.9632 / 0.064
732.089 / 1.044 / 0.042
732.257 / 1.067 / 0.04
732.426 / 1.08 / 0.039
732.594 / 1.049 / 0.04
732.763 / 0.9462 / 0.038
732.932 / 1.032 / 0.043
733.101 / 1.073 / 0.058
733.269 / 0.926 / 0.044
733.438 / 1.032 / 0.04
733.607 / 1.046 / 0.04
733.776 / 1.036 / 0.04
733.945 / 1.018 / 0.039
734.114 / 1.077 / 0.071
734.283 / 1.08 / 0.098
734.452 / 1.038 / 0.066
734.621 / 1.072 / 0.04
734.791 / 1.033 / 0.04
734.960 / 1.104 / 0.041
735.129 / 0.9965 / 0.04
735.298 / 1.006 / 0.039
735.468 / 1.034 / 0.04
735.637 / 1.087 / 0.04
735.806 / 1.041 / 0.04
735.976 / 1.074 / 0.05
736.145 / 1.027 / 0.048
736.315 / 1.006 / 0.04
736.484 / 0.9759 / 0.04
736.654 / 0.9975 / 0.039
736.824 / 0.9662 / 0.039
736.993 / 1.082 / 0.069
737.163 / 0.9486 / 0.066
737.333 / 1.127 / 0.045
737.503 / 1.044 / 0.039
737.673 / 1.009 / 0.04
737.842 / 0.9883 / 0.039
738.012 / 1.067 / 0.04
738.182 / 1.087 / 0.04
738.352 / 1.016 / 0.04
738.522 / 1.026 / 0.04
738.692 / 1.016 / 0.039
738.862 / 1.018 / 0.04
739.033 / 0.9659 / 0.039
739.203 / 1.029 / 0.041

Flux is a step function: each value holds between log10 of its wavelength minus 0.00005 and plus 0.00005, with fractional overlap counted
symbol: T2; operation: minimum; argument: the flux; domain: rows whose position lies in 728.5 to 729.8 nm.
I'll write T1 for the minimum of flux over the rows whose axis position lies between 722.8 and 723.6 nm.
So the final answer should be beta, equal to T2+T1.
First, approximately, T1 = 0.9842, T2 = 0.9832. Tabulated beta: 1.97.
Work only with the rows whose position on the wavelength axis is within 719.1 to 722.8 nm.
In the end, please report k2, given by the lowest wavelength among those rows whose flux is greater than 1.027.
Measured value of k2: 719.223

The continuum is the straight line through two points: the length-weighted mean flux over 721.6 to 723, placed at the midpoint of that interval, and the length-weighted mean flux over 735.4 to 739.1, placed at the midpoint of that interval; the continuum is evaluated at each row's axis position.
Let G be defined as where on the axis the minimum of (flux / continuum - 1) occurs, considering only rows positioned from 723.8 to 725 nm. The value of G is 724.375 nm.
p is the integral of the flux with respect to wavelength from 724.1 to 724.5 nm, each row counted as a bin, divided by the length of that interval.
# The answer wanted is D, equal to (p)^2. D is 1.09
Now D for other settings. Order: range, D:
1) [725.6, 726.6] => 1.14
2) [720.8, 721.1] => 1.03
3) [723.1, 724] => 1.12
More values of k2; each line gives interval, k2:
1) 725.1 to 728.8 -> 725.210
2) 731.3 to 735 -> 731.415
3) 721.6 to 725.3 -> 721.711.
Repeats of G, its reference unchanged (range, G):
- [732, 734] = 733.269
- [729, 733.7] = 733.269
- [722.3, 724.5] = 722.543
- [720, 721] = 720.383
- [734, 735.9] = 735.129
